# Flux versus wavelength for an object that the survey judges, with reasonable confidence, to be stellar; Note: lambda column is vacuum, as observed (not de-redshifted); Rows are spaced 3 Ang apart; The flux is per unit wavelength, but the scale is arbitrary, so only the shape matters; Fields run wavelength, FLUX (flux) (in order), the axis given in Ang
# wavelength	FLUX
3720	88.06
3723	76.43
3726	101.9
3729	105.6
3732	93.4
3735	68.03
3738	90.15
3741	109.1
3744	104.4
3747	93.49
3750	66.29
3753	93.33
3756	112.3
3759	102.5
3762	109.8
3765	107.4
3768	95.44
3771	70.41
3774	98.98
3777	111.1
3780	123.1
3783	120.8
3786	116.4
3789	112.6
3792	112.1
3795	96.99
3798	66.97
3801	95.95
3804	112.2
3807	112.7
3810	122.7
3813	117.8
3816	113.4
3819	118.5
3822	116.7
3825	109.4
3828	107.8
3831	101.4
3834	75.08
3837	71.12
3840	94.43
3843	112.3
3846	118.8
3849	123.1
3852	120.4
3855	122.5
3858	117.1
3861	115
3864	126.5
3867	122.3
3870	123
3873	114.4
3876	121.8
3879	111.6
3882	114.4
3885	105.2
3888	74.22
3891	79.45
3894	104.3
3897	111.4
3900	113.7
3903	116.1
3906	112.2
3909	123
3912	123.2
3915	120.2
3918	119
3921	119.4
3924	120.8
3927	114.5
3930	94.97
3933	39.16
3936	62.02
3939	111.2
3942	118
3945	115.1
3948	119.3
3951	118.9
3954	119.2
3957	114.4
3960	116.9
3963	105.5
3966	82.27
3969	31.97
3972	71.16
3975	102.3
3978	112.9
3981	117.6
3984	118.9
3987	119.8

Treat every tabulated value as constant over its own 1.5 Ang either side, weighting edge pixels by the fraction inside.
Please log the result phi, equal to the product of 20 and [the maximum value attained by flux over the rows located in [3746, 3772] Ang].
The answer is 2246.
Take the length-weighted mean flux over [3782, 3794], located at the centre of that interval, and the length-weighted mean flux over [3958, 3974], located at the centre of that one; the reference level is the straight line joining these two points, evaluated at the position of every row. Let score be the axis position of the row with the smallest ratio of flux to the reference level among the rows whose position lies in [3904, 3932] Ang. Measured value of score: 3930 Ang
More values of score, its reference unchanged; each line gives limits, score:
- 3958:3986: 3969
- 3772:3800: 3798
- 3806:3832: 3831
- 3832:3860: 3837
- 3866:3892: 3888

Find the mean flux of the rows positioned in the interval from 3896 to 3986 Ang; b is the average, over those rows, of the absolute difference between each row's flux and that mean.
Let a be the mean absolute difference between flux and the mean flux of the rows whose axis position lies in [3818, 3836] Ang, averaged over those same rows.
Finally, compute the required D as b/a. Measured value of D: 1.5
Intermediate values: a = 11.0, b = 17.0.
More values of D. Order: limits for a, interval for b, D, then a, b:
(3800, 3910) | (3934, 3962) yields 1.0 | 10.4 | 10.8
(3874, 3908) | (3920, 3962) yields 1.6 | 11.0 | 17.4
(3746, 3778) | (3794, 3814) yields 1.3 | 11.5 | 14.6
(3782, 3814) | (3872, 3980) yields 1.4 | 11.6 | 16.7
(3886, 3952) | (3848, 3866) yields 0.2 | 16.5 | 3.3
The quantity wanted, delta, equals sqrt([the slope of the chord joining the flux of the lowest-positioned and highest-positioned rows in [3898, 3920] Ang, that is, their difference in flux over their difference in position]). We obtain 0.54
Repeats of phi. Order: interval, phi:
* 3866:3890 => 2460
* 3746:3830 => 2462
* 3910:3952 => 2464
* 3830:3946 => 2530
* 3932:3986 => 2386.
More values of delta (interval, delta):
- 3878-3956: 0.32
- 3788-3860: 0.26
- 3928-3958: 0.85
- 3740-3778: 0.24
